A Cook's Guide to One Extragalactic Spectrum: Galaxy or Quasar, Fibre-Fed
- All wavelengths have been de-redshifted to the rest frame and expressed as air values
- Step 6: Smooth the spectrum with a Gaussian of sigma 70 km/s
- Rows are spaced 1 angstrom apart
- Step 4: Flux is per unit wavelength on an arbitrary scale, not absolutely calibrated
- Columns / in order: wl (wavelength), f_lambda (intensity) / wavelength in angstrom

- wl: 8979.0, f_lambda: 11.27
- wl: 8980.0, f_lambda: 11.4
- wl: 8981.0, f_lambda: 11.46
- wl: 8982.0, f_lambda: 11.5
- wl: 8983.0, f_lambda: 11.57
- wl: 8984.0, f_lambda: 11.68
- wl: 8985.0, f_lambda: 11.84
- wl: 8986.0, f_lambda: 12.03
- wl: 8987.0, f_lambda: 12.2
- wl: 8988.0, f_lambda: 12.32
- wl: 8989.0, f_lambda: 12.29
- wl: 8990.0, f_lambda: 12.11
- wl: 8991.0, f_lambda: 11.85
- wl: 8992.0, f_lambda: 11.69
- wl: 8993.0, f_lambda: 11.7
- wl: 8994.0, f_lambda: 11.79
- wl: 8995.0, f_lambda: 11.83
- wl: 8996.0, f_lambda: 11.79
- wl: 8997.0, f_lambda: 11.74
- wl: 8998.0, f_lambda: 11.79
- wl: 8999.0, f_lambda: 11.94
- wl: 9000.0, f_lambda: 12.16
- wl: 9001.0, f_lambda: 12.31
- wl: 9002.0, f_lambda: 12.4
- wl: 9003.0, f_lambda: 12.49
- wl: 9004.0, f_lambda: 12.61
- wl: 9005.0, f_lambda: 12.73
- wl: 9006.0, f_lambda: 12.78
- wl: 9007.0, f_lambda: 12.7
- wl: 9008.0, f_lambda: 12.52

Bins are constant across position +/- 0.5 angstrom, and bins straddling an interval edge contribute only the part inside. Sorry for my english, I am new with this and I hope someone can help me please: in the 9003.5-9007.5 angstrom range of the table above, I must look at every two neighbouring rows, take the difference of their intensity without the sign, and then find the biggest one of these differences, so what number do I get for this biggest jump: 0.12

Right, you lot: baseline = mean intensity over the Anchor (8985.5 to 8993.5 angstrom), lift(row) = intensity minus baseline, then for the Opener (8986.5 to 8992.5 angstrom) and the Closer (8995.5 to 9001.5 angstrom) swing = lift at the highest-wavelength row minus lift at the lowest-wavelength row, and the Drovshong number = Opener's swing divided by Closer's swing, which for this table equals -1.0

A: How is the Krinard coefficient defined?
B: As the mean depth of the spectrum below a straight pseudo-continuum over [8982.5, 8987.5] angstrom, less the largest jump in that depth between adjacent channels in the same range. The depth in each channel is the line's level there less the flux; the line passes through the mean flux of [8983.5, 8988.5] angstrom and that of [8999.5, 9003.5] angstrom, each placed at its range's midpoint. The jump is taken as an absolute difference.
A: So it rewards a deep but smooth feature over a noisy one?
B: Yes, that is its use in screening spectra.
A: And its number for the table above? 0.0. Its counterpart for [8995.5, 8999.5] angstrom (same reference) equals 0.3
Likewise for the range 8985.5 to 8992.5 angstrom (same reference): -0.3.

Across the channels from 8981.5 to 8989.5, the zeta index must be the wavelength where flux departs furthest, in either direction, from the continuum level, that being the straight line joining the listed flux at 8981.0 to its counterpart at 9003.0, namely 8988.0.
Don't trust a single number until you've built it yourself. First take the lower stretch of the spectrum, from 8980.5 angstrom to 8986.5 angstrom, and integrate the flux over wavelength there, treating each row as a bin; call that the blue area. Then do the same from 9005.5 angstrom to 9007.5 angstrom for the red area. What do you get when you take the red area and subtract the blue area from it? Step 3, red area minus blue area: -45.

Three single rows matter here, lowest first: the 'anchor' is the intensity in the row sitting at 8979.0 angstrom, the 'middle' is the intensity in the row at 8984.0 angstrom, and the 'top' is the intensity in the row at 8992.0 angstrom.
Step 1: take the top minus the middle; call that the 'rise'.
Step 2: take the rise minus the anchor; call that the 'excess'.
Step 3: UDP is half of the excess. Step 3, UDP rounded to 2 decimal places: -5.63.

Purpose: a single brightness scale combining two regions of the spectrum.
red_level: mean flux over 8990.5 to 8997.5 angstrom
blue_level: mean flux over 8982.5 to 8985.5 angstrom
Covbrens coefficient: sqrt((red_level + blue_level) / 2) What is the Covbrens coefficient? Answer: 3.43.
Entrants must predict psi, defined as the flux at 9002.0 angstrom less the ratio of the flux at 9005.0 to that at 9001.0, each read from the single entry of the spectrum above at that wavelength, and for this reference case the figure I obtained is 11.4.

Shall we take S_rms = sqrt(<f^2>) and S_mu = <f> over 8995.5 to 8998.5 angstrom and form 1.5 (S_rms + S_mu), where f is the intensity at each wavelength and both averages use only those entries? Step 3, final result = 35.3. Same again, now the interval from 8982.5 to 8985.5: 35.1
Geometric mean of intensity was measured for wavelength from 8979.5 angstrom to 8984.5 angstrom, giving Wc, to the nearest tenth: 11.5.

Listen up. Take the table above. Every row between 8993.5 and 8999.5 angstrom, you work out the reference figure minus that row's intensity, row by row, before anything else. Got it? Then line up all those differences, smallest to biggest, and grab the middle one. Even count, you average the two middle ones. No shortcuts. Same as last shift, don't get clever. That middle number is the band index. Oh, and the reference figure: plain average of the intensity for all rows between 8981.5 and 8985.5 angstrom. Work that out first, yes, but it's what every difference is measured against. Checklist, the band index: -0.14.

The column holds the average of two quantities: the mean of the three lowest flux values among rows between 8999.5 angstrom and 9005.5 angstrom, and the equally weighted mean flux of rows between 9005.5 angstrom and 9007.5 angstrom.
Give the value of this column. 12.5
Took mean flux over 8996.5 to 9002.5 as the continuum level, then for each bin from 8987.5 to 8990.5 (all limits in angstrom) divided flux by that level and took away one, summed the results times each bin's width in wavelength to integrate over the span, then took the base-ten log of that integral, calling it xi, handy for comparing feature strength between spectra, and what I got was -1.3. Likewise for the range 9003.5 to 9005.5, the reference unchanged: -1.0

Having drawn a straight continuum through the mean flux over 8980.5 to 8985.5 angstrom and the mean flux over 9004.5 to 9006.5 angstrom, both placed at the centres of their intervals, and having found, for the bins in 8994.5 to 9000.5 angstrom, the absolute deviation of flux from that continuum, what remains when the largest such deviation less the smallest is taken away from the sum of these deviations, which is 2.57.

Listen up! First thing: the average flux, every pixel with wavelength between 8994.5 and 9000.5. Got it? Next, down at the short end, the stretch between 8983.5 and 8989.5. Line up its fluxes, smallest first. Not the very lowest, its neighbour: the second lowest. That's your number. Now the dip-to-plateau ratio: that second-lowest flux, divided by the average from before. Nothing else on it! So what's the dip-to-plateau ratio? 1.00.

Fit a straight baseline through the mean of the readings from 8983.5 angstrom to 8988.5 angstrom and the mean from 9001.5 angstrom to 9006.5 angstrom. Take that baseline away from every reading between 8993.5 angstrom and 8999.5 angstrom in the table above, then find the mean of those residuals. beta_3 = -0.5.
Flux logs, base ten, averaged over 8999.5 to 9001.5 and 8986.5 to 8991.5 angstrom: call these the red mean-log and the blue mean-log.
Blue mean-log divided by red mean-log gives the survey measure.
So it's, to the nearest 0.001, 0.997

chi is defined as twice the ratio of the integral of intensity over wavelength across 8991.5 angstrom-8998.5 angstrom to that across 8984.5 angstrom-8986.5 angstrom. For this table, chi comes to 7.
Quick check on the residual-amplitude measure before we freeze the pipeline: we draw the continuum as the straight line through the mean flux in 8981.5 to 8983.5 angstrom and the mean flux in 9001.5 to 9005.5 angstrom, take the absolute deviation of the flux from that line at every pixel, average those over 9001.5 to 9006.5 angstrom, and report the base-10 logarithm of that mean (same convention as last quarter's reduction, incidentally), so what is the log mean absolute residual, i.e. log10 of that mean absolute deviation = -1.1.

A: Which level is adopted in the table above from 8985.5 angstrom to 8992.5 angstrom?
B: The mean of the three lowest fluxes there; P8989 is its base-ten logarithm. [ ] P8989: 1.07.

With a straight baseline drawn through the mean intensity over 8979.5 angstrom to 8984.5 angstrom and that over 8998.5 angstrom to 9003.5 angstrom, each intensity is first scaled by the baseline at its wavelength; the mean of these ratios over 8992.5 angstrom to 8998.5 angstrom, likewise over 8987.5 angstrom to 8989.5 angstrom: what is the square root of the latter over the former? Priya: 1.03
